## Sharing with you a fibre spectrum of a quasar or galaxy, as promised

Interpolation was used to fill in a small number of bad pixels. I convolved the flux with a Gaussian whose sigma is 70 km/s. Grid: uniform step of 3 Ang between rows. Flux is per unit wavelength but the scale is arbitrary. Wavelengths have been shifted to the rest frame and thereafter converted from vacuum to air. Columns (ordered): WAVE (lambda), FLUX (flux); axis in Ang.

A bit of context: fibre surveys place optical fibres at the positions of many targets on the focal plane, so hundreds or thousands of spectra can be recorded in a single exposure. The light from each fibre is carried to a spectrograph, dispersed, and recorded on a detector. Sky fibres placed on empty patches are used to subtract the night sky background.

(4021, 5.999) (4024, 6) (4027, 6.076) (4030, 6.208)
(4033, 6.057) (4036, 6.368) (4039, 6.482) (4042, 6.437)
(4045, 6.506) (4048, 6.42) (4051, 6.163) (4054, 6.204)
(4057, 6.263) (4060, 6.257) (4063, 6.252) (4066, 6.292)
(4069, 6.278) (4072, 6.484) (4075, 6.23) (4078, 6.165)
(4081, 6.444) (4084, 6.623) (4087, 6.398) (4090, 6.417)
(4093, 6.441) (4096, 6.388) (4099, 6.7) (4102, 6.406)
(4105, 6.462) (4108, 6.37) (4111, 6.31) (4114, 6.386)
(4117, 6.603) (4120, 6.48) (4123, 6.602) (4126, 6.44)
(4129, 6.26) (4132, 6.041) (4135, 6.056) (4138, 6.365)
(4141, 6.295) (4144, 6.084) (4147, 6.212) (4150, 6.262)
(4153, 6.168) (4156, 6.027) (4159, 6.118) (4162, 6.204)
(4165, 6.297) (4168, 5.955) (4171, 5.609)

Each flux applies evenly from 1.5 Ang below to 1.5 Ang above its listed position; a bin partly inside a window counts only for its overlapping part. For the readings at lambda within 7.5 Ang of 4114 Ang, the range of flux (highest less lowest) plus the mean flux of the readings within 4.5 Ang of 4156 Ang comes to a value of 6.40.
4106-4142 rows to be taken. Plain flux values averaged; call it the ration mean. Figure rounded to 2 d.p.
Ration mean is 6.35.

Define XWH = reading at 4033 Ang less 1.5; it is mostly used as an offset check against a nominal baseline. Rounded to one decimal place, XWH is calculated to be 4.6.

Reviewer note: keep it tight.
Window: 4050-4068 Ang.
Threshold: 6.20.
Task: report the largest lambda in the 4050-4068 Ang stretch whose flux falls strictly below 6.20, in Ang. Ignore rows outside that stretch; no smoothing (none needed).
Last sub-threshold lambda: 4051 Ang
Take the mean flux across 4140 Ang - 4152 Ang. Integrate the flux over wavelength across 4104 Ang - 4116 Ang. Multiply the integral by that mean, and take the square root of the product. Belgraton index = 22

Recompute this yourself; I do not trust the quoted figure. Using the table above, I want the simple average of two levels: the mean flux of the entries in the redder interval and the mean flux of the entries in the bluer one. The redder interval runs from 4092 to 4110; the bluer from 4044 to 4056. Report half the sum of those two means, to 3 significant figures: 6.39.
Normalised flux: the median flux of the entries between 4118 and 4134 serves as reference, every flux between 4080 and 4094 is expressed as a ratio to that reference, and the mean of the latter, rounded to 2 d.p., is 1.00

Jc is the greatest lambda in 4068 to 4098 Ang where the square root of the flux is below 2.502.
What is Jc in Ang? 4078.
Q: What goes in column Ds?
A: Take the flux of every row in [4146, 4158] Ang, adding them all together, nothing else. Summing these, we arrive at 24.7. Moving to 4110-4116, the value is 12.7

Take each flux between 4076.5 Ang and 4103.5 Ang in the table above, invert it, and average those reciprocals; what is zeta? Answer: 0.155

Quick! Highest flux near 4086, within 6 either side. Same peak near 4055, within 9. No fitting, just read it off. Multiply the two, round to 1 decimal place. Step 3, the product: 42.5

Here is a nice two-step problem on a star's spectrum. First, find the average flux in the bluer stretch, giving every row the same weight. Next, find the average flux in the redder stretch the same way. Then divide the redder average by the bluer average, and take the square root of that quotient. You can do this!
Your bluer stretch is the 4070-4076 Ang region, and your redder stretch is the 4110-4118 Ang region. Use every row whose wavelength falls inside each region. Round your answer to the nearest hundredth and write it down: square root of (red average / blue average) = 1.01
